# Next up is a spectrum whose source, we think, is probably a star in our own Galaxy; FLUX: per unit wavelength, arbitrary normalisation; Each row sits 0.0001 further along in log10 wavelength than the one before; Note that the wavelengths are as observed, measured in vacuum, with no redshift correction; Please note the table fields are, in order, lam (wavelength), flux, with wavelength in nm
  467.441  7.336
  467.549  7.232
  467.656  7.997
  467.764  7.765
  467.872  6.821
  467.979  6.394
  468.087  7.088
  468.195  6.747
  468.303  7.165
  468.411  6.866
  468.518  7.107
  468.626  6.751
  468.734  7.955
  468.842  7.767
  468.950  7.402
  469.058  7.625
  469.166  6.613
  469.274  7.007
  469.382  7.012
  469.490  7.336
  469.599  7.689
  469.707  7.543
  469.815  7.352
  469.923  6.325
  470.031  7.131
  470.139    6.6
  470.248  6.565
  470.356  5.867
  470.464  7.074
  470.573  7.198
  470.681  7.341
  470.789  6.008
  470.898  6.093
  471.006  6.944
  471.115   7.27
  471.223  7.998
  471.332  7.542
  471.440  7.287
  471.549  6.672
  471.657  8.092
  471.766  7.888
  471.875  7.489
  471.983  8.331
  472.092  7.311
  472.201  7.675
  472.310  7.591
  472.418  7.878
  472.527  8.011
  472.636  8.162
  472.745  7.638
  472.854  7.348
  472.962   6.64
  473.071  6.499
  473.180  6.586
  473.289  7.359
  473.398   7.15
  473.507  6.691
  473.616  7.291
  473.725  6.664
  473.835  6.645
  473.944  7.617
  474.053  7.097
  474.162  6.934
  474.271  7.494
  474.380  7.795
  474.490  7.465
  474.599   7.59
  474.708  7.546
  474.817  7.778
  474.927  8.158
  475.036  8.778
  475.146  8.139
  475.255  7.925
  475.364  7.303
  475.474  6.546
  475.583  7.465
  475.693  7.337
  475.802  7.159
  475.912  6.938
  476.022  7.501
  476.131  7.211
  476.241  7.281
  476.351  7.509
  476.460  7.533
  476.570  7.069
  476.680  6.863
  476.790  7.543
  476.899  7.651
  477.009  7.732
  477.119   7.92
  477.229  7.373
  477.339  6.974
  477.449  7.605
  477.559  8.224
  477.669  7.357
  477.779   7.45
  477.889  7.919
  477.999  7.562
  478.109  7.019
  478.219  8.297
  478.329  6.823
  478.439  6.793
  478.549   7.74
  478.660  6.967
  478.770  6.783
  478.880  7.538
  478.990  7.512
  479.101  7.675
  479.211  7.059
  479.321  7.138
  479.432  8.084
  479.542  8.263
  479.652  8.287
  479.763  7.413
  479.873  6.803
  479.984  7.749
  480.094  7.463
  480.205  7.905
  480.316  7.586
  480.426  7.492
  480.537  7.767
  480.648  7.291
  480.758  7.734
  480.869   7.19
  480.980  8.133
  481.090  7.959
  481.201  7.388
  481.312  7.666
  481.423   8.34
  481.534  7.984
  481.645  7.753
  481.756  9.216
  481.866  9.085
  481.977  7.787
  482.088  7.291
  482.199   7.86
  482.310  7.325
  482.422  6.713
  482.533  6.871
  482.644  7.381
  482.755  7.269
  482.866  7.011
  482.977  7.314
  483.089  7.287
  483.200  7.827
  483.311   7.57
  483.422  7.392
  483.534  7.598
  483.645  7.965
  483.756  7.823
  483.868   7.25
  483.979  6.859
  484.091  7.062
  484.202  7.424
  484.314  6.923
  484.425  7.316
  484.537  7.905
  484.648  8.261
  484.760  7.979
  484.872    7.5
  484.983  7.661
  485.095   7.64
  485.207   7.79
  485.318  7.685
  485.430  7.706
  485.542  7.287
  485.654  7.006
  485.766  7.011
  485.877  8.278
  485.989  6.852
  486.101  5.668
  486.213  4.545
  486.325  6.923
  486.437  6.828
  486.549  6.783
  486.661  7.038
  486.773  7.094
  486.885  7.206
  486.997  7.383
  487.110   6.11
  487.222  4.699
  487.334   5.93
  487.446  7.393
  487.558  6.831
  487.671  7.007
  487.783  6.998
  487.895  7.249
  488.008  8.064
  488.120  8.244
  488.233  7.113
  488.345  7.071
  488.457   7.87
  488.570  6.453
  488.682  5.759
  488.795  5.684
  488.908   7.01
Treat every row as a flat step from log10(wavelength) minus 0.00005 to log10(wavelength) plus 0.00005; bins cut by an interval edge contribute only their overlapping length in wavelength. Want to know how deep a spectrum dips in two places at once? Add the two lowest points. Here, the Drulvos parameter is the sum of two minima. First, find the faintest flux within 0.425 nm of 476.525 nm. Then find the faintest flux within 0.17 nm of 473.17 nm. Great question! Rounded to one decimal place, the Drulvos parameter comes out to 13.4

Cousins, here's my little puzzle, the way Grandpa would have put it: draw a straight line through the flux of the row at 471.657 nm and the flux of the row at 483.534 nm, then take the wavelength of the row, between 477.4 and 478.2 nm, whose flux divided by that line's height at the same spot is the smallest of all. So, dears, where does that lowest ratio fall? 478.109 nm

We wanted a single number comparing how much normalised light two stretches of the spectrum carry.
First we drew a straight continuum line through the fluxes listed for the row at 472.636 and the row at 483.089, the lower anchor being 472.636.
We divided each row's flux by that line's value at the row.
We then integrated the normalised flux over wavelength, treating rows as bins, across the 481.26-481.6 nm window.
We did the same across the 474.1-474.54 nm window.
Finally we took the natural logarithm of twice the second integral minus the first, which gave -0.80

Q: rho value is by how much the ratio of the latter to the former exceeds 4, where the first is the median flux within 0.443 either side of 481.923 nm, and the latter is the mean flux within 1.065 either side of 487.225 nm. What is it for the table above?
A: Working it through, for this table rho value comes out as -3.13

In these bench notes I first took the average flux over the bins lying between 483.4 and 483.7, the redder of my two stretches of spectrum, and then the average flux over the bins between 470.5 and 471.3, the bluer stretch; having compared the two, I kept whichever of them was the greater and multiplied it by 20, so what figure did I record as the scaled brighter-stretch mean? 153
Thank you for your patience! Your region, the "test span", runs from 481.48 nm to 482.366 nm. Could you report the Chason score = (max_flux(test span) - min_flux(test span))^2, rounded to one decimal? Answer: 3.7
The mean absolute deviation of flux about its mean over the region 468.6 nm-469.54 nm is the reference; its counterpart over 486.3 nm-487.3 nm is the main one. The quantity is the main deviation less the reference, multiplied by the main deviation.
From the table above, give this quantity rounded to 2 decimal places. 0.10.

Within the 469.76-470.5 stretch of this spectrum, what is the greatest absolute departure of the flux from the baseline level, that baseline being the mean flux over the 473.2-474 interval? 1.2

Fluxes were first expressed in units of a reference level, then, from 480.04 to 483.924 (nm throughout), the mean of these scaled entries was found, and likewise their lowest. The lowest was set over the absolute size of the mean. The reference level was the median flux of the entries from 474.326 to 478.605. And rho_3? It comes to 0.88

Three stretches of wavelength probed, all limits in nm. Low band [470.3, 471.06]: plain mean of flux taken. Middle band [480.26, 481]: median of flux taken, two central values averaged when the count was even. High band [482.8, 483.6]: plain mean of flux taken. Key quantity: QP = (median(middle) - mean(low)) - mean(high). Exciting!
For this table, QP -6.5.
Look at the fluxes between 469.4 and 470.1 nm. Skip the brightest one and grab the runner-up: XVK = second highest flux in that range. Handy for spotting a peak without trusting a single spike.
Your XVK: 7.543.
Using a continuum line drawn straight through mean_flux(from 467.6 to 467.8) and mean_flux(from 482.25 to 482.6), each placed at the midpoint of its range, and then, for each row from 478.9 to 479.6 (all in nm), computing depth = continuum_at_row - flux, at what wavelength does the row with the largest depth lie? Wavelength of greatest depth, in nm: 479.211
